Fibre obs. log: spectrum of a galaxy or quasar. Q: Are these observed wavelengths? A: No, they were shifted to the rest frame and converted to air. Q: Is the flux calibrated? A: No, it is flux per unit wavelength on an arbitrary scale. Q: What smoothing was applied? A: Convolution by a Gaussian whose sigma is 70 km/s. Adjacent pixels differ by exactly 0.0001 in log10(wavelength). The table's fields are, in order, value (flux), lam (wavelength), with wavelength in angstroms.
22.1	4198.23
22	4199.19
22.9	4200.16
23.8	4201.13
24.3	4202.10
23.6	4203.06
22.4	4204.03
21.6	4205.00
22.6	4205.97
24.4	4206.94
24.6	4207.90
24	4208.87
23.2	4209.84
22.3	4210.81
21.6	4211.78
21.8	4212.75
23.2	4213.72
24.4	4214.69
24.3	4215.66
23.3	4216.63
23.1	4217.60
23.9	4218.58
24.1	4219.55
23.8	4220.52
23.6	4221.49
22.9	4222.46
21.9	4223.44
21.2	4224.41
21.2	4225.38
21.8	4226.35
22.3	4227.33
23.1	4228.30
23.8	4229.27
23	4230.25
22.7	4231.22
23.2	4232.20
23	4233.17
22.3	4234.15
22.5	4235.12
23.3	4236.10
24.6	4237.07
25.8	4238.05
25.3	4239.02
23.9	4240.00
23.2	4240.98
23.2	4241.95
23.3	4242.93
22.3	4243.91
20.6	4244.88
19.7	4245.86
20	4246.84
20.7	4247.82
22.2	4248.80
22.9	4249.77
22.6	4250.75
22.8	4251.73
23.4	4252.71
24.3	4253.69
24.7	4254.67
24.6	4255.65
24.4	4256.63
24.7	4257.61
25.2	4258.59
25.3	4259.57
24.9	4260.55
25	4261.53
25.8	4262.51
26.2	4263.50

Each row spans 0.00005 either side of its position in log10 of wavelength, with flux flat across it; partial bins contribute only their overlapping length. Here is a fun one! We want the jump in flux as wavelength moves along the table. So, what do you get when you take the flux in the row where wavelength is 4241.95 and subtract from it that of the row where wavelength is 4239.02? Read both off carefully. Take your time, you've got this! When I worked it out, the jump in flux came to -2.1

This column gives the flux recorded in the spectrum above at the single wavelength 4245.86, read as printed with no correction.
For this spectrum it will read 19.7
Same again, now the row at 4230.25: 23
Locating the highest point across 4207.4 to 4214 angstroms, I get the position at 4207.90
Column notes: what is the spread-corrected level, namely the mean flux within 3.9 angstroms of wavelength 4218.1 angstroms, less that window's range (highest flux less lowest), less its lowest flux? -0.59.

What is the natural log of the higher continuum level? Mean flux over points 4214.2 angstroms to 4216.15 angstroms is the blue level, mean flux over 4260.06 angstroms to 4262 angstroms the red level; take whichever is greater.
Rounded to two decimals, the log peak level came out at 3.22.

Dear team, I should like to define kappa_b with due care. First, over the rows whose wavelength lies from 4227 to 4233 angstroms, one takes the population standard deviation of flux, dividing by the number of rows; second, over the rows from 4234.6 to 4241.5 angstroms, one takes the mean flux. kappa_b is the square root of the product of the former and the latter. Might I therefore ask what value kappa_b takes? 3.3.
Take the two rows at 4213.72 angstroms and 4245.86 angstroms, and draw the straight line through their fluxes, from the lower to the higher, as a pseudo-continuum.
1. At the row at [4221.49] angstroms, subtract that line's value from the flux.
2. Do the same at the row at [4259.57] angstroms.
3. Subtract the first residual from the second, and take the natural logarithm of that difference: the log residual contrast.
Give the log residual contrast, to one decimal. 1.8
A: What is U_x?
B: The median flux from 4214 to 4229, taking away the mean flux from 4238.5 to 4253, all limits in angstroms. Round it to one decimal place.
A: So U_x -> 0.7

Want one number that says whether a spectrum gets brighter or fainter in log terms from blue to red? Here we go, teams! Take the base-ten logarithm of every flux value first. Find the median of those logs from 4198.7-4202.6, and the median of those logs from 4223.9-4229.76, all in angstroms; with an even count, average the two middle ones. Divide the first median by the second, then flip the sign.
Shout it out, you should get -1.018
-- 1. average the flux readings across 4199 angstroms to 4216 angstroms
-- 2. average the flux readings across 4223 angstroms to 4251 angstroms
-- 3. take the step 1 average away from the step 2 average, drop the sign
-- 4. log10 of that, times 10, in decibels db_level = -2.5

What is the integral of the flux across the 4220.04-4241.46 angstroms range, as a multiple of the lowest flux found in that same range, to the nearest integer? 23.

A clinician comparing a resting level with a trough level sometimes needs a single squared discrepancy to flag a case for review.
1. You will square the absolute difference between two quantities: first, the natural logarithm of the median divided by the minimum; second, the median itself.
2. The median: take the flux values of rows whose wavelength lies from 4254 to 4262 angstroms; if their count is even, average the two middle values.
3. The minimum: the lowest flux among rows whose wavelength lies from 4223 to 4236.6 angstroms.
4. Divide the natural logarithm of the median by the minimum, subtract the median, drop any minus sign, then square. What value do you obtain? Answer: 608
